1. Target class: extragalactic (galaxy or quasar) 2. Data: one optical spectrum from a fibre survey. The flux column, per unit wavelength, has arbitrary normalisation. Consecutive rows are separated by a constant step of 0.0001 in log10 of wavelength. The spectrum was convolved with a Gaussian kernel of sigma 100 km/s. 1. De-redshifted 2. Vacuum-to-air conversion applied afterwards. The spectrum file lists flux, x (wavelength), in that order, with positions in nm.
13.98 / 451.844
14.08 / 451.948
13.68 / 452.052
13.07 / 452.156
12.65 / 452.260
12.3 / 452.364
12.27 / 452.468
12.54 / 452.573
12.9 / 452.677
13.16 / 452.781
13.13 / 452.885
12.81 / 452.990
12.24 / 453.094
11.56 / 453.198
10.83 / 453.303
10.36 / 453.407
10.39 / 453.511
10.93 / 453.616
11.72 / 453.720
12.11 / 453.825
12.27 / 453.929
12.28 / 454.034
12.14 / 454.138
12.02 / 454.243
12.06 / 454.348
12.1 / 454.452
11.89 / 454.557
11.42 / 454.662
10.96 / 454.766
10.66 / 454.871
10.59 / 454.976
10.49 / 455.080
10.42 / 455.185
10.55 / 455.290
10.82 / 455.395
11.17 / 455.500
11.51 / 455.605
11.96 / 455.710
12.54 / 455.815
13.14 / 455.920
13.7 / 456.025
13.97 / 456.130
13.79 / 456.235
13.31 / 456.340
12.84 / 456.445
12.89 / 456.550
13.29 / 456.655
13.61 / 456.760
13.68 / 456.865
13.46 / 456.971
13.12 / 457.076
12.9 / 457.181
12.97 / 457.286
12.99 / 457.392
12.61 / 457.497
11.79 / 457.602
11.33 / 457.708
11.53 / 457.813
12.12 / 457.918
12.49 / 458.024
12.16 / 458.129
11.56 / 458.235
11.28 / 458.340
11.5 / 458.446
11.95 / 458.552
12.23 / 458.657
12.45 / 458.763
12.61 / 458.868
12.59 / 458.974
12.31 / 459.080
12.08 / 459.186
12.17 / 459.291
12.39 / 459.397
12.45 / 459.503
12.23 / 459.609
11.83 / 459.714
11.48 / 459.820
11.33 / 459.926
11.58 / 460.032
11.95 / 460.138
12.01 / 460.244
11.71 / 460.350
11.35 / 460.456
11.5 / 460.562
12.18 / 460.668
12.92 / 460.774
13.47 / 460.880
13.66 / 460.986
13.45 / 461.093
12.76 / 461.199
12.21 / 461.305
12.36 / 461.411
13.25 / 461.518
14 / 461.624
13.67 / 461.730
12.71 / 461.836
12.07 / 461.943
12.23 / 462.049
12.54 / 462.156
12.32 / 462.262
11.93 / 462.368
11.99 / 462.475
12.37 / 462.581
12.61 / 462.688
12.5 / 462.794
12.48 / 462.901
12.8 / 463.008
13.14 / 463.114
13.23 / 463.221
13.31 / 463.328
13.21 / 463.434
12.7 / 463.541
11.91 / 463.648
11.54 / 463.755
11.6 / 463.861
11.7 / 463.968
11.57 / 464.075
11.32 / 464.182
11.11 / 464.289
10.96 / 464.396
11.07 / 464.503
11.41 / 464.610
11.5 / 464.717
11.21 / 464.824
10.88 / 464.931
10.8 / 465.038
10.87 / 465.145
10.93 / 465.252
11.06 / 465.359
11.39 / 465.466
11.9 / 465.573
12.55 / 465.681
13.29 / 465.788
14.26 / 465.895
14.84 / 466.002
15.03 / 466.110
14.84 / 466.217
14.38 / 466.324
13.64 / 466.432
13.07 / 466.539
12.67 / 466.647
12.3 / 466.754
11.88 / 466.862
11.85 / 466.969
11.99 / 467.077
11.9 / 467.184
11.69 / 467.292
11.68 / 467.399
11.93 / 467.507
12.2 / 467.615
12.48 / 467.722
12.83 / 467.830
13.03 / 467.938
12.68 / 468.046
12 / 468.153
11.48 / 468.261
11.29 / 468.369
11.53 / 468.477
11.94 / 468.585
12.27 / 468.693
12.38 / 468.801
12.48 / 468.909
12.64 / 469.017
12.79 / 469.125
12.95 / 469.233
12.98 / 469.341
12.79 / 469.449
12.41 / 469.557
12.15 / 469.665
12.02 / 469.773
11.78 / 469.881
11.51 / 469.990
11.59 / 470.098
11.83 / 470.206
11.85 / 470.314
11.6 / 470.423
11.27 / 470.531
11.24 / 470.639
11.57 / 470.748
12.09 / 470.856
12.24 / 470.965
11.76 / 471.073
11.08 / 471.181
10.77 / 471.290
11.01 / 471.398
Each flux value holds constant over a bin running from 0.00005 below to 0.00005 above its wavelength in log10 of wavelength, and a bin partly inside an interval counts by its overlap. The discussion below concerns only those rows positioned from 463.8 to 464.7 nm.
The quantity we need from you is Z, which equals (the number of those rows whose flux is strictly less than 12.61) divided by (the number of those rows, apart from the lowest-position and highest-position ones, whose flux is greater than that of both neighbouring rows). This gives 8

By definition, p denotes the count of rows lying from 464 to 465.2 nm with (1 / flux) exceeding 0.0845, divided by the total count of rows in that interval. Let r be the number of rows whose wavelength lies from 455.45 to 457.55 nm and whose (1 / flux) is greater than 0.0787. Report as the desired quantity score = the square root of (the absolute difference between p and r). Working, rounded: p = 1.00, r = 5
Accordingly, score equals 2.0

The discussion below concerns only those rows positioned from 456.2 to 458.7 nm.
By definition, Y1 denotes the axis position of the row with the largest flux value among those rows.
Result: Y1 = 456.235 nm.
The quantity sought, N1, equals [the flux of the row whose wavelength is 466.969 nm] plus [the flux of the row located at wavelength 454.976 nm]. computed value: 22.4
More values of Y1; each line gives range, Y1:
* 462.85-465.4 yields 463.328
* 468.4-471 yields 469.341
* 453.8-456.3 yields 456.130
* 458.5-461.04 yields 460.986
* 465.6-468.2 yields 466.110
